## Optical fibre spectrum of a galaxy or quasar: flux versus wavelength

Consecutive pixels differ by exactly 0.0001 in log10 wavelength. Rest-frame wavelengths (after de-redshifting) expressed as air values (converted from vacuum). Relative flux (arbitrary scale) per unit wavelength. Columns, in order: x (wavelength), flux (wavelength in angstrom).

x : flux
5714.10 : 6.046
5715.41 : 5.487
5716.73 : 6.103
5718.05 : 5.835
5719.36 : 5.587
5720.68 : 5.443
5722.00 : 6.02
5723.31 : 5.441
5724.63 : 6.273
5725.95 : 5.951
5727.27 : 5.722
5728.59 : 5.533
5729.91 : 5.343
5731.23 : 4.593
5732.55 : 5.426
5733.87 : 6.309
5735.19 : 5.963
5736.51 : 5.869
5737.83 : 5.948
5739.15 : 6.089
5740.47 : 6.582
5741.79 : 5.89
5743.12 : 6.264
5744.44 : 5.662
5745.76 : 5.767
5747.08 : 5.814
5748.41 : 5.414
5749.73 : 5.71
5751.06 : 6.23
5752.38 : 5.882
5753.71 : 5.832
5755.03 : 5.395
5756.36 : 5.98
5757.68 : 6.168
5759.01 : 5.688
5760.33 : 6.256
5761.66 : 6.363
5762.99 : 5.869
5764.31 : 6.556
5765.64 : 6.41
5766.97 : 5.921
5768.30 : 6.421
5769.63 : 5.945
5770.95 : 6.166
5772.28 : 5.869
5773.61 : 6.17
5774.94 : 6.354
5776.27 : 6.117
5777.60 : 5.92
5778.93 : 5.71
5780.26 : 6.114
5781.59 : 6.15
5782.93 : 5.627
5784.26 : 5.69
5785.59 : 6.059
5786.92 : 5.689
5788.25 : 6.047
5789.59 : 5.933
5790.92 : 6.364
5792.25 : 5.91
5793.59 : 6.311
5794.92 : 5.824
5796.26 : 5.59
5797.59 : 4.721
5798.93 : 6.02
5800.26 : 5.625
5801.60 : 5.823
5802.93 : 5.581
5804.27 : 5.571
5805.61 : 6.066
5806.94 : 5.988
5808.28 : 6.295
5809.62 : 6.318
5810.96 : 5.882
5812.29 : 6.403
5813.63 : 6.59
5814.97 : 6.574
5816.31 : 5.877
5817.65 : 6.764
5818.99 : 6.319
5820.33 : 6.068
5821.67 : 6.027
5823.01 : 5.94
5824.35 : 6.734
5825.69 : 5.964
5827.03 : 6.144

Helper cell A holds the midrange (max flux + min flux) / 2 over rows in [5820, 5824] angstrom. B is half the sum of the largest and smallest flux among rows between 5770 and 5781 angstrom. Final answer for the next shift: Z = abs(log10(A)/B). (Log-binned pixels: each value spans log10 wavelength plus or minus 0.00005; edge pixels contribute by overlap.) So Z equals 0.129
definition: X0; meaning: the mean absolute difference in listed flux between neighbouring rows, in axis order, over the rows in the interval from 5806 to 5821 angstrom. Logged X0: 0.38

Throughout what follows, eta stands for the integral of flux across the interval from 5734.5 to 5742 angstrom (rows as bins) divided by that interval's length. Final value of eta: 6.1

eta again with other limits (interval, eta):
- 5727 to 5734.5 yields 5.5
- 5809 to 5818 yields 6.3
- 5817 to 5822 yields 6.3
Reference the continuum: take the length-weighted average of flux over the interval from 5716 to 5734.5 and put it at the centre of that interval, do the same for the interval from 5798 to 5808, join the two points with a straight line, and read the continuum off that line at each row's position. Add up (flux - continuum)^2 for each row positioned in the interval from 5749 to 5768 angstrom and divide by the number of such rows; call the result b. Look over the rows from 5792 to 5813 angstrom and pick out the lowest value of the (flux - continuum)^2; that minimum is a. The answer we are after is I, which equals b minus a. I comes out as 0.177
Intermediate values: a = 0.0006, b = 0.177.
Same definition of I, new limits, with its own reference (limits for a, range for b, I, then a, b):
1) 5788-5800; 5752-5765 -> 0.174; 0.0013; 0.175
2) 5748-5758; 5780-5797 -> 0.088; 0.0001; 0.088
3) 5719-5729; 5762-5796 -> 0.144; 0.0015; 0.145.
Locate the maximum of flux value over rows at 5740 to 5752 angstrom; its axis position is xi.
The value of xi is 5740.47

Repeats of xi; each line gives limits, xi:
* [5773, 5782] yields 5774.94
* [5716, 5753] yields 5740.47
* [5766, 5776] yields 5768.30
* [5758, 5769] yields 5764.31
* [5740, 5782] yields 5740.47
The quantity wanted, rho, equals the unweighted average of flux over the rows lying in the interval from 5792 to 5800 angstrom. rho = 5.73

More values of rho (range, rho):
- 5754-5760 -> 5.81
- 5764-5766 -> 6.48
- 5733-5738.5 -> 6.02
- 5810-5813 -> 6.14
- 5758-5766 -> 6.19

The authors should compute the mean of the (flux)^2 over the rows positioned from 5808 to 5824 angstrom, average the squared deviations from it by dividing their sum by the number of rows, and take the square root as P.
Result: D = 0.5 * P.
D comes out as 1.8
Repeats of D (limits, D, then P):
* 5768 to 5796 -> 1.4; 2.8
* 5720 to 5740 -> 2.4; 4.7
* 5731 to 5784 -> 2.1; 4.2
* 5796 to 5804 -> 2.2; 4.3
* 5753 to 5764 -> 1.8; 3.5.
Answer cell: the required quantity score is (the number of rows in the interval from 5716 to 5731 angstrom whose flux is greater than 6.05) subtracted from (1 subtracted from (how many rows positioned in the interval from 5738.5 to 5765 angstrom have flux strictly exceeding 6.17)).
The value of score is 3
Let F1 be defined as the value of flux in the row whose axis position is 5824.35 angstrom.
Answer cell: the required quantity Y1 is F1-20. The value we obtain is -13.3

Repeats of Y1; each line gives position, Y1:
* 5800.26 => -14.4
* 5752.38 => -14.1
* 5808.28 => -13.7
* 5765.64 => -13.6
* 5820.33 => -13.9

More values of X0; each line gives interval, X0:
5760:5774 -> 0.37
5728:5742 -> 0.45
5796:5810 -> 0.39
